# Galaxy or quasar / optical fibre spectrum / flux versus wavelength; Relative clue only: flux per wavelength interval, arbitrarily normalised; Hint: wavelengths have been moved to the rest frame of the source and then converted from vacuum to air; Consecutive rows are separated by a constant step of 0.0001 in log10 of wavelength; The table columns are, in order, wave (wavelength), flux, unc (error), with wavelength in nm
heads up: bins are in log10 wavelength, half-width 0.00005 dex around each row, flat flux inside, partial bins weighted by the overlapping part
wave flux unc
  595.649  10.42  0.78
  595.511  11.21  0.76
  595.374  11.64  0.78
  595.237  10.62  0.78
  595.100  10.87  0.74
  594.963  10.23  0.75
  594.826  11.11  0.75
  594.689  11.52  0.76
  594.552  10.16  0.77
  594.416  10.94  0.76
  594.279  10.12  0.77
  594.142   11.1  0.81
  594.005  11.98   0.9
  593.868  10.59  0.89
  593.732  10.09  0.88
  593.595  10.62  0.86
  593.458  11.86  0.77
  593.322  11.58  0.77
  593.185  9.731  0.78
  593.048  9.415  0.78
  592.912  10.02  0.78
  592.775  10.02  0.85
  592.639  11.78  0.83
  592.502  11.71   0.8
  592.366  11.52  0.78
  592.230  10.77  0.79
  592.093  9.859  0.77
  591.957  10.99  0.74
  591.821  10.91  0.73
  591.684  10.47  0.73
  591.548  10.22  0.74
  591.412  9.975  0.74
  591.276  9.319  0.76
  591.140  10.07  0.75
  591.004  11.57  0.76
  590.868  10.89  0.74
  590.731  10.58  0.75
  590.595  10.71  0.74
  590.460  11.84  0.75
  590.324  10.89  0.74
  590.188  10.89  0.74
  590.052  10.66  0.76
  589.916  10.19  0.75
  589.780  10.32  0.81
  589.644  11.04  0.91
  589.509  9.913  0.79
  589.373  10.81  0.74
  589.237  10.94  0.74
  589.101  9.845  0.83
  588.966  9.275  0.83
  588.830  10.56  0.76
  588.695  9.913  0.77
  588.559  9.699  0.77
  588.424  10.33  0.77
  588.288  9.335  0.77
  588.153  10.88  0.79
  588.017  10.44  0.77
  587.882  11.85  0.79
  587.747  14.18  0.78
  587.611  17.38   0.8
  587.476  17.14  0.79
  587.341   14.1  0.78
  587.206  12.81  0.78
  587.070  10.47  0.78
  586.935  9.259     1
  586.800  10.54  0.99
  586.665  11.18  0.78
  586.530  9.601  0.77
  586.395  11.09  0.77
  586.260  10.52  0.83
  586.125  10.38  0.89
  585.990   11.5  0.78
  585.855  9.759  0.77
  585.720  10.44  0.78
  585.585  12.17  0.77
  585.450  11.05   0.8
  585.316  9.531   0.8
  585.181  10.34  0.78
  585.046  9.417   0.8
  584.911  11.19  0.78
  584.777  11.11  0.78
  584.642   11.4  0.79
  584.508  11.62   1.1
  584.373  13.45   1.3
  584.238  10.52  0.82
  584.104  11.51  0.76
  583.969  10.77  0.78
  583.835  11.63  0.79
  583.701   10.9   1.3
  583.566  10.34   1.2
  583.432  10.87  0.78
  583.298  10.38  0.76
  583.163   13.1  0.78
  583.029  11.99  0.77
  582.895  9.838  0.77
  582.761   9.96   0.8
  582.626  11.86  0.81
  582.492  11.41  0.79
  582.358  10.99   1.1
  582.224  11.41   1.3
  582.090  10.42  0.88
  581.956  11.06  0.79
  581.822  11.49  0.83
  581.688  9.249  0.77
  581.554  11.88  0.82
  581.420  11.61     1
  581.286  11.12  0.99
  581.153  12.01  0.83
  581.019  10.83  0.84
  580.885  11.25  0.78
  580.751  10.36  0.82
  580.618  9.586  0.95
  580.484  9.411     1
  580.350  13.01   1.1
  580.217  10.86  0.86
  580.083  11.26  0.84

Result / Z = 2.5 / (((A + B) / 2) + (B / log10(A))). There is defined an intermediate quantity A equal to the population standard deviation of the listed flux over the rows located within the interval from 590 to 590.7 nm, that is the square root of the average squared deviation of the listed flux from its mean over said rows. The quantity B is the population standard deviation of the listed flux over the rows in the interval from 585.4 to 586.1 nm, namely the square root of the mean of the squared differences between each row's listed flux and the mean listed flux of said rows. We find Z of -1.5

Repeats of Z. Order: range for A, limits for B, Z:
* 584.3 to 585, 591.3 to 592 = -0.4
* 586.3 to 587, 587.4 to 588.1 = -0.1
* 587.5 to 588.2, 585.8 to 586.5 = 0.8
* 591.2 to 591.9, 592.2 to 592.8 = -1.4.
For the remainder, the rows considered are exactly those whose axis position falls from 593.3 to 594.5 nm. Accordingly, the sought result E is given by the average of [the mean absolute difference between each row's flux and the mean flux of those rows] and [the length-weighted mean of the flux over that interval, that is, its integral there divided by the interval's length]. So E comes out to 5.77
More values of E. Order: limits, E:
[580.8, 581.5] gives 5.85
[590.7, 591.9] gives 5.46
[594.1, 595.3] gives 5.57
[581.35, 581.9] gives 5.98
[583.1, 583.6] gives 6.09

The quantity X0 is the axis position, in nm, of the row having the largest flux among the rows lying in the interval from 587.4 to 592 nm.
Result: 587.611 nm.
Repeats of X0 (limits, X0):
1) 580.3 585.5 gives 584.373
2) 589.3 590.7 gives 590.460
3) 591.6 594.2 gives 594.005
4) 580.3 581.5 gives 580.350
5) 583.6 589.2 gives 587.611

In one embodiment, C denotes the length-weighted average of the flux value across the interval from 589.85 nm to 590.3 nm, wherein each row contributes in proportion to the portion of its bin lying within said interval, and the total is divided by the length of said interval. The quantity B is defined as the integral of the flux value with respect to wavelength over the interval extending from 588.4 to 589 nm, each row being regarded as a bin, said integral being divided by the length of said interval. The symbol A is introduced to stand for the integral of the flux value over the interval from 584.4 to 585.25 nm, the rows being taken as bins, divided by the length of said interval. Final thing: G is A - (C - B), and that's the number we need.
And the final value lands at 10.3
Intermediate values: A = 11.0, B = 10.0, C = 10.6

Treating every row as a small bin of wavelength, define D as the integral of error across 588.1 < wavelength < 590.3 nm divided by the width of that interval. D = 0.78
